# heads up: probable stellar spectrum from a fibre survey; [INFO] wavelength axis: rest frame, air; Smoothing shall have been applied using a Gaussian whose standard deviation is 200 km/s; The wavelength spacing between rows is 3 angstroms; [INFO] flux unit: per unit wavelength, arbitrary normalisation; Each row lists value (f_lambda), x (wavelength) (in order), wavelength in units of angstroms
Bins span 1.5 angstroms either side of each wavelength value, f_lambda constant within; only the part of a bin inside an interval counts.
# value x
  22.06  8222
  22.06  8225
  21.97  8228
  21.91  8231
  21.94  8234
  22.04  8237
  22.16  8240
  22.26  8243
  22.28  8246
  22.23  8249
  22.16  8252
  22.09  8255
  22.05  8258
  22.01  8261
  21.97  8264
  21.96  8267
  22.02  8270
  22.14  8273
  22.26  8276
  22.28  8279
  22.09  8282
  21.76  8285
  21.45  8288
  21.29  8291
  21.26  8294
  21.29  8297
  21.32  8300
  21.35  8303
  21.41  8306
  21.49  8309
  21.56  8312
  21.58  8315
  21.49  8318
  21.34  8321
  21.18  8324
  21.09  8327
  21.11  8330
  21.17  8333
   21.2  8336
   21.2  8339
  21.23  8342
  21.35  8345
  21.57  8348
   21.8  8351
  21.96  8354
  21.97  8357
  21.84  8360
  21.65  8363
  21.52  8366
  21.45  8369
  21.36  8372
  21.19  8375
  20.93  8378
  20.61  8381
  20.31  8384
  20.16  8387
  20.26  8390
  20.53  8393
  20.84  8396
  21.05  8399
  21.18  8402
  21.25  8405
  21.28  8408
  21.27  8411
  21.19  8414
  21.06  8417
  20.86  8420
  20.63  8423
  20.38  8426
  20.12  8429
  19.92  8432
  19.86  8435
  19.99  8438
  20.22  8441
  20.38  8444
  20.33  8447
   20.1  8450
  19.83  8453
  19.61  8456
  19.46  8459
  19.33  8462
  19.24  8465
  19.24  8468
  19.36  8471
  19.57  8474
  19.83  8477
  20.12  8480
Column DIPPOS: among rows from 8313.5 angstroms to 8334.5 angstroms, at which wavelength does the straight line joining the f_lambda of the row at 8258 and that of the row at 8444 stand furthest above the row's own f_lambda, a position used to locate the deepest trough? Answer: 8327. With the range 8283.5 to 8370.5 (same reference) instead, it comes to 8294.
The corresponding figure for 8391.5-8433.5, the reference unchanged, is 8432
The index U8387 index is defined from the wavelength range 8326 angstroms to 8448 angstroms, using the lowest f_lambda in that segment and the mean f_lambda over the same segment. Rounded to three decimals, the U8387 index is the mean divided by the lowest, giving 1.055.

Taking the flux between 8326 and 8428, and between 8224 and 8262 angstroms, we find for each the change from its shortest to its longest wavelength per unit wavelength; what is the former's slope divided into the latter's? 0.19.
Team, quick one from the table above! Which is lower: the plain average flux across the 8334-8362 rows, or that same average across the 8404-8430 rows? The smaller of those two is 20.9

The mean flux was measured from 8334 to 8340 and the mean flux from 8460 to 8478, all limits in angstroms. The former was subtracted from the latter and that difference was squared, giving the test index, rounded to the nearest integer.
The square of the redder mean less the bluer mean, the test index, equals 3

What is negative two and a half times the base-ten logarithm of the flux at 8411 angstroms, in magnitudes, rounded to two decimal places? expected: -3.32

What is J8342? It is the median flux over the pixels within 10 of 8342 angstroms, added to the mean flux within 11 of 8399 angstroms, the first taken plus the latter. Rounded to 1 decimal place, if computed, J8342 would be 42.1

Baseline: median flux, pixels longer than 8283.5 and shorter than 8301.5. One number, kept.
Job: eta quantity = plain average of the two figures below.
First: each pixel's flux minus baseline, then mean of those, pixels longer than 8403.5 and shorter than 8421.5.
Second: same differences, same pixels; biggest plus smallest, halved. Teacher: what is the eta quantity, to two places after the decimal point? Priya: -0.19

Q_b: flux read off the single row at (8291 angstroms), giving 21.29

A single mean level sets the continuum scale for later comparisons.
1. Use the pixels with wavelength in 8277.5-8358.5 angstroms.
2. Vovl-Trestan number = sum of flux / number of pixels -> 21.5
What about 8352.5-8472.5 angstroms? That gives 20.6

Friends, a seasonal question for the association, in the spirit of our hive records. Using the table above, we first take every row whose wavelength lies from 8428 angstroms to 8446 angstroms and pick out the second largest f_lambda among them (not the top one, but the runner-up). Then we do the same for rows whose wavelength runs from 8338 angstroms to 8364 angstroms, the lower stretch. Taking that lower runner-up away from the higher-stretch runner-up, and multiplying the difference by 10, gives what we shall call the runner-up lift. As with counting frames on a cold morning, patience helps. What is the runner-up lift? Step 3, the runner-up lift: -17.4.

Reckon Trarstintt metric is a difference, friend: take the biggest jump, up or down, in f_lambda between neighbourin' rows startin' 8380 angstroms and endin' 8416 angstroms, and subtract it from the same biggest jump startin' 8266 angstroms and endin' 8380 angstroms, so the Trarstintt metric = 0.020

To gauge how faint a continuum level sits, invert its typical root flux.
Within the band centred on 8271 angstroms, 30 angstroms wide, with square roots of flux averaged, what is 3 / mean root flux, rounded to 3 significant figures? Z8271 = 0.639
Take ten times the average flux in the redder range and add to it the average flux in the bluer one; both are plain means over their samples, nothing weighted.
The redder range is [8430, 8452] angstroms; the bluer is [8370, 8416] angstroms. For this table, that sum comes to 222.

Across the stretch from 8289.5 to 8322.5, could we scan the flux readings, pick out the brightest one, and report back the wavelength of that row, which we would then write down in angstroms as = 8315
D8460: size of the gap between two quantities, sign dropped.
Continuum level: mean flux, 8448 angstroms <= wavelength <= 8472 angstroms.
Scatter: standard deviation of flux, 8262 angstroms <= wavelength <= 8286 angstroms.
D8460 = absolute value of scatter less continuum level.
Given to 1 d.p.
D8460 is 19.4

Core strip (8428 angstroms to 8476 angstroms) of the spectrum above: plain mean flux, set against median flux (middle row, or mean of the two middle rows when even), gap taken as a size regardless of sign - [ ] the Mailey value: 0.06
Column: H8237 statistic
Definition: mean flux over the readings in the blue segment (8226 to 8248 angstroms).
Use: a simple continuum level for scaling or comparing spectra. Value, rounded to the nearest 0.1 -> 22.1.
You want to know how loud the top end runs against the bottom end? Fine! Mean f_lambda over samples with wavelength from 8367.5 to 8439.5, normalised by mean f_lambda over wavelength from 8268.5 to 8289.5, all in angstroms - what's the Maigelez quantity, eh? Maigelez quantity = 0.943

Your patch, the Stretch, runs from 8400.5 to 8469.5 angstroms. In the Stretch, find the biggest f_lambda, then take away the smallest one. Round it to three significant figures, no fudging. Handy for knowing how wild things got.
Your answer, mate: 2.04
